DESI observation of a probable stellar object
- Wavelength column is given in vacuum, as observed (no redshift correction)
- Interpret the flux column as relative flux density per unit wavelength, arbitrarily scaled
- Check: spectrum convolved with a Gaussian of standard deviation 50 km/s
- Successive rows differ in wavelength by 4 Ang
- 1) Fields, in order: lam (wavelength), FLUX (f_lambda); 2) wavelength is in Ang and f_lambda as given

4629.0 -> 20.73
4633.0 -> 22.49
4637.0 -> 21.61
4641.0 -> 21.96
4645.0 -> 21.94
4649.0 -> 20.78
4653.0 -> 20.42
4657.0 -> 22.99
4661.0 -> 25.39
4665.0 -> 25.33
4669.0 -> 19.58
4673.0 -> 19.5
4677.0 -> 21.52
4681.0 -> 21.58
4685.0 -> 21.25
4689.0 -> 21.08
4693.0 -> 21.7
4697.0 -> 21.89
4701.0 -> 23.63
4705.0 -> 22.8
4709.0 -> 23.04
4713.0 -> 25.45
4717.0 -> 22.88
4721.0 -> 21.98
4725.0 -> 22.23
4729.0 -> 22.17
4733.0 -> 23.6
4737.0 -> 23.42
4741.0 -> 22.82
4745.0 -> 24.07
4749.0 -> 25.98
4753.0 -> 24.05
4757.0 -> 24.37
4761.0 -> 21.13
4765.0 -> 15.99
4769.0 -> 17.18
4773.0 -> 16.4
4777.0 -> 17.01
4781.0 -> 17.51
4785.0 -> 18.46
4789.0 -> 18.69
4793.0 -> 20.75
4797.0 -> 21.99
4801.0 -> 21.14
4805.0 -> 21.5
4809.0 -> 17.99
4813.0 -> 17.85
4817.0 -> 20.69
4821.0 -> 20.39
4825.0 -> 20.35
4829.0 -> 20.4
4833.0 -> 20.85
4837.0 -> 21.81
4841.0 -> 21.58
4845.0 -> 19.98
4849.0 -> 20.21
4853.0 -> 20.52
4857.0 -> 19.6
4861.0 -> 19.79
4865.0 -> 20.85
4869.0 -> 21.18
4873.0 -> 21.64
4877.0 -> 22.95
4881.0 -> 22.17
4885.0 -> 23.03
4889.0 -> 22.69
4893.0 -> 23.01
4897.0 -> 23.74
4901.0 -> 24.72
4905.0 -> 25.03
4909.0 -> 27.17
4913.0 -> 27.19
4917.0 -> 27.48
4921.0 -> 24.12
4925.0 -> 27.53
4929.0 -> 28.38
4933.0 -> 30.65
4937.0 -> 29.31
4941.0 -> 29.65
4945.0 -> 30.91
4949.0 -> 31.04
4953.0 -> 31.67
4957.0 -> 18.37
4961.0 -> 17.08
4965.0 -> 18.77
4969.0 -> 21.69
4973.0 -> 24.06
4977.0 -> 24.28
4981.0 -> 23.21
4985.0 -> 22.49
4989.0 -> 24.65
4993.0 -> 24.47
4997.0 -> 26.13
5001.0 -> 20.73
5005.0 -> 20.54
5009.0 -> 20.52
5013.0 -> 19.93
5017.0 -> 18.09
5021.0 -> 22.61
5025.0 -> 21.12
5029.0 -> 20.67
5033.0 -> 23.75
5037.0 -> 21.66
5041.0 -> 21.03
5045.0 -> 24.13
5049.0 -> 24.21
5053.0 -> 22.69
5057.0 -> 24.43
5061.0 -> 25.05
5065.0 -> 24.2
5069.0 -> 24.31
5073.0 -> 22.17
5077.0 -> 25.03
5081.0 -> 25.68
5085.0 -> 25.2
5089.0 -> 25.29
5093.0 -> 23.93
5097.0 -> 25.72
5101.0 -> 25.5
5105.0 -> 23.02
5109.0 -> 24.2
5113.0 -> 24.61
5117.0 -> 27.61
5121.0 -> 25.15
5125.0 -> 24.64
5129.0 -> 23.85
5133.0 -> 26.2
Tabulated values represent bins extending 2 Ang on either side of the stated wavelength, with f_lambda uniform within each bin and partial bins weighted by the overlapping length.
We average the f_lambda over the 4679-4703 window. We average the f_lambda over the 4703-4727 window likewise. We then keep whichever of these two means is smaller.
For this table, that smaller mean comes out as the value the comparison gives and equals 21.9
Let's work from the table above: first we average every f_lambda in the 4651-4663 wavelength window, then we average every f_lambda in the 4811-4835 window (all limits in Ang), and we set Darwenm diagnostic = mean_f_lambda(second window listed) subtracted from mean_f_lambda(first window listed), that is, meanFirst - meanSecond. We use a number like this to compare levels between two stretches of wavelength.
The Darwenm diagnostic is 2.8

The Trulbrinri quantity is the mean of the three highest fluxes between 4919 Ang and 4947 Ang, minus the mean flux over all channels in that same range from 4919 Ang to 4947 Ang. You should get 1.8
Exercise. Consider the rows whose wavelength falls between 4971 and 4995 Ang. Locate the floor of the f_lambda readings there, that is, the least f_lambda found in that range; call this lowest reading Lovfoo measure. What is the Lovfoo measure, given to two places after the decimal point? 22.49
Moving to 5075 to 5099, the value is 23.93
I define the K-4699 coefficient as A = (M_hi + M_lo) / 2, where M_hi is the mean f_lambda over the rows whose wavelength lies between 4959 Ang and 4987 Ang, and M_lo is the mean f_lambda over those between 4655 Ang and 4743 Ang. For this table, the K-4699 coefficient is 22.1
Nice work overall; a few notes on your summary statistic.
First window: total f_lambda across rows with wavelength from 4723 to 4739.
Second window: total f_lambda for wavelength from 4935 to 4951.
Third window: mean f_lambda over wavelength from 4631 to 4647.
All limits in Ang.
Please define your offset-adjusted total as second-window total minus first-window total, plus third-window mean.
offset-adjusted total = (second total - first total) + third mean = 51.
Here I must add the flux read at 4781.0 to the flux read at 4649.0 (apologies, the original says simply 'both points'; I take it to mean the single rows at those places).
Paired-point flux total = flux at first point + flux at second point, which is 38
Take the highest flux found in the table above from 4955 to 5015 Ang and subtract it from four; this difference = -22.1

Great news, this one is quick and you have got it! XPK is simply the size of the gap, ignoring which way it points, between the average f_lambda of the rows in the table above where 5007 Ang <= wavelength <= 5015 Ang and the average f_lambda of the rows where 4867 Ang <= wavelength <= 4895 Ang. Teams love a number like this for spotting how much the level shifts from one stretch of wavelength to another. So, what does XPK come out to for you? 2.2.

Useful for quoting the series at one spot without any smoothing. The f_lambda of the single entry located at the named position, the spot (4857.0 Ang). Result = 19.6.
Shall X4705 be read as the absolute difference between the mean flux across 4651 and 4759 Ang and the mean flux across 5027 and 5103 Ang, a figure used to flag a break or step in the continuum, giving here 1.2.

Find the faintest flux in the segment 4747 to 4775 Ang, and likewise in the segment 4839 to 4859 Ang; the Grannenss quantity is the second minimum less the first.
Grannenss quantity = 3.6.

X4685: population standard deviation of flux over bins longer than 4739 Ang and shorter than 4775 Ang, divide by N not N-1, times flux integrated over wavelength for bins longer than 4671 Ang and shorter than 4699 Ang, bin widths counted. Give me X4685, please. 2152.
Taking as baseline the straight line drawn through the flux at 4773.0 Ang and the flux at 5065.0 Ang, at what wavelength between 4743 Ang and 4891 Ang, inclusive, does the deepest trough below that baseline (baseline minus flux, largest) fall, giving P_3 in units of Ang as 4765.0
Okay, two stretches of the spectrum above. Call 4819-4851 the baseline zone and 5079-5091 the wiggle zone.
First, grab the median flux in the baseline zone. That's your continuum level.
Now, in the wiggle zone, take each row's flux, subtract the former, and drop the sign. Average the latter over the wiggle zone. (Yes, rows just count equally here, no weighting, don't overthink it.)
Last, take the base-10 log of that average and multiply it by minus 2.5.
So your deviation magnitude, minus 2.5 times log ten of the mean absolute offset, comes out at -1.7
